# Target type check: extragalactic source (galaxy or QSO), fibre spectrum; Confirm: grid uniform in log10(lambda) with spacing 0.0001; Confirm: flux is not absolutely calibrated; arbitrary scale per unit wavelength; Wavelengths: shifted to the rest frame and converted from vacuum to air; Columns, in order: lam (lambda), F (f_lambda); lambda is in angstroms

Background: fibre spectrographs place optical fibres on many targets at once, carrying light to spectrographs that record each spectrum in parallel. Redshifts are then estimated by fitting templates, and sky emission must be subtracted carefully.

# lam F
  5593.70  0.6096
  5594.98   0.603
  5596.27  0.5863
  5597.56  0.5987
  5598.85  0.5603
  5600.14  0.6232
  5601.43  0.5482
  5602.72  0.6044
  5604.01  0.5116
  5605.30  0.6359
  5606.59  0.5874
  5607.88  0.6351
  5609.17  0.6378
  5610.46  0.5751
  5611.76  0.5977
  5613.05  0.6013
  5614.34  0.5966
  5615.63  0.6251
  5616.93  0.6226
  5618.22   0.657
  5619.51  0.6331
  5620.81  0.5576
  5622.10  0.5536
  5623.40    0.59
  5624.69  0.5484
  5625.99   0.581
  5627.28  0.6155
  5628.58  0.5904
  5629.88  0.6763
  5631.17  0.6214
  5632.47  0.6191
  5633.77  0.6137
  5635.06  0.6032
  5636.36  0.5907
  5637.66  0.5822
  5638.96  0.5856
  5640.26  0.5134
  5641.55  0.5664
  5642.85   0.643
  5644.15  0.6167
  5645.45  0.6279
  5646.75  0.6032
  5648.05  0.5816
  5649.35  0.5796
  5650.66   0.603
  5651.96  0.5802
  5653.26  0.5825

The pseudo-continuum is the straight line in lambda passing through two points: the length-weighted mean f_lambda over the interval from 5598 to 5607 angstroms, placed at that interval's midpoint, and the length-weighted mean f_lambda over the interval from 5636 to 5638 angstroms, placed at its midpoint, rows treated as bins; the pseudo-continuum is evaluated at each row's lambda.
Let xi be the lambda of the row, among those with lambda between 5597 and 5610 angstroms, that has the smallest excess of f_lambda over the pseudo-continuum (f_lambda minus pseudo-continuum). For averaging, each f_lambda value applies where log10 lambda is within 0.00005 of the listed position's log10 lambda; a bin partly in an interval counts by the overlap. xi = 5604.01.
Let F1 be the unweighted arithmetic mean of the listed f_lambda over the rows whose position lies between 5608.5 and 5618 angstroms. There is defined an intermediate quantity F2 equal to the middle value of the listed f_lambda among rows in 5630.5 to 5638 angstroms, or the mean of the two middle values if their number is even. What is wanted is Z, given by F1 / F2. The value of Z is 1.00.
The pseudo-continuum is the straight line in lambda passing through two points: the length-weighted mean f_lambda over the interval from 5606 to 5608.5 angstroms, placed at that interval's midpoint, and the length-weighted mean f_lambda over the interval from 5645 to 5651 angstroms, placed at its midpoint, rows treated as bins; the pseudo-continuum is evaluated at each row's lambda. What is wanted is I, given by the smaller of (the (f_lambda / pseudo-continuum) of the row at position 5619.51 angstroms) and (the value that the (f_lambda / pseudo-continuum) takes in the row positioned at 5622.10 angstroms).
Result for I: 0.91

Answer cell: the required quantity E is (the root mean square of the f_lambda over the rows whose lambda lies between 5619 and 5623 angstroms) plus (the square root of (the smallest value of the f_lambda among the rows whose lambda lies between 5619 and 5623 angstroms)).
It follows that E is 1.33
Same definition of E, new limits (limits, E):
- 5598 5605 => 1.29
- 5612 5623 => 1.35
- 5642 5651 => 1.37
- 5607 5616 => 1.37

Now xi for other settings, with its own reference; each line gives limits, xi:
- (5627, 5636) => 5628.58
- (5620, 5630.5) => 5624.69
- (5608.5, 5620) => 5610.46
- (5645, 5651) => 5649.35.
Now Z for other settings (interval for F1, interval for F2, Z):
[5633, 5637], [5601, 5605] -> 1.10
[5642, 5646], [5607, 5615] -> 1.05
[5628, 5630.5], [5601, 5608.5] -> 1.06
